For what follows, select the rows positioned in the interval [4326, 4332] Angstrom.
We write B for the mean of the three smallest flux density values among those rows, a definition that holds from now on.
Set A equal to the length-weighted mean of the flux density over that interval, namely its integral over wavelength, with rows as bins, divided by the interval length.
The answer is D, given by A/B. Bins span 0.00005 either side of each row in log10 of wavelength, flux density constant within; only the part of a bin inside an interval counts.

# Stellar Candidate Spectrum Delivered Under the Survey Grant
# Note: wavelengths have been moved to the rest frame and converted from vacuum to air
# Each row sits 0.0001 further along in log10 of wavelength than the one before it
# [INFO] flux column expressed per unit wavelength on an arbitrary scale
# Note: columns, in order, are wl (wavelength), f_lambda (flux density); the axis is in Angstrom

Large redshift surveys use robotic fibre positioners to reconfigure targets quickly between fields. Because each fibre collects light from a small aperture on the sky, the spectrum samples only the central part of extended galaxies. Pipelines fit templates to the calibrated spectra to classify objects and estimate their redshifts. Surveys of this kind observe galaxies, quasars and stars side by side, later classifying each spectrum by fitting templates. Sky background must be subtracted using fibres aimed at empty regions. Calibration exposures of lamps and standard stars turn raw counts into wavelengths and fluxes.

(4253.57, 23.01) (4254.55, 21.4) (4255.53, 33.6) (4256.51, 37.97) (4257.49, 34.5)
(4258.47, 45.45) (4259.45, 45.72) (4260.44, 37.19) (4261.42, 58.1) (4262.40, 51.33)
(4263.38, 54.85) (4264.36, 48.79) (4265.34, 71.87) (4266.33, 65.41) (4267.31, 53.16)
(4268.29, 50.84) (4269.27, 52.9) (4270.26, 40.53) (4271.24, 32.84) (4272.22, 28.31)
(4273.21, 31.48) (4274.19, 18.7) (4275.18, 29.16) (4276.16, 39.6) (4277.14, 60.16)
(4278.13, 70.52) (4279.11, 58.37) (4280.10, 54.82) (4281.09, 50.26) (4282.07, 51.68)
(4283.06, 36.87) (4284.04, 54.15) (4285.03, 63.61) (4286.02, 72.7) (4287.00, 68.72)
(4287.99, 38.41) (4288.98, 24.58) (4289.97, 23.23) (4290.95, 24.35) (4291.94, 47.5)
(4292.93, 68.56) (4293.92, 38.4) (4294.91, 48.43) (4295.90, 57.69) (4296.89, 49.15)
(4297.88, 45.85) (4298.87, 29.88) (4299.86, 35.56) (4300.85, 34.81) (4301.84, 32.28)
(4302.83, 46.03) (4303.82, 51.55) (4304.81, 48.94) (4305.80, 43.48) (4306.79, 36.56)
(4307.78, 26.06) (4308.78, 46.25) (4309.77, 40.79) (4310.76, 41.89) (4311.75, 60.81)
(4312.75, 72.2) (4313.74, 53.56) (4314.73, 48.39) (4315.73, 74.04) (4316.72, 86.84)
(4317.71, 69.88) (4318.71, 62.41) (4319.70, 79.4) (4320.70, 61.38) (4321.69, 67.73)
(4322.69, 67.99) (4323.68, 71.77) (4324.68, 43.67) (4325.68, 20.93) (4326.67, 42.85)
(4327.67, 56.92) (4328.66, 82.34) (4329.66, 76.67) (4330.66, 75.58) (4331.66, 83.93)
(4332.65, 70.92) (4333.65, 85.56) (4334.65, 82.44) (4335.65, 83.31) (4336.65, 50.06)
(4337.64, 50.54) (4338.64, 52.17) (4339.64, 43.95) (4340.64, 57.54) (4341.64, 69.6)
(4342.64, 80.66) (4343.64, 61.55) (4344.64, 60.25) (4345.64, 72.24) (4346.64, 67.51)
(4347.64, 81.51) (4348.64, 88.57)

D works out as 1.16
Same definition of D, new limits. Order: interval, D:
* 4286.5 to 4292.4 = 1.57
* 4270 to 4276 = 1.19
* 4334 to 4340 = 1.27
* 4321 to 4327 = 1.48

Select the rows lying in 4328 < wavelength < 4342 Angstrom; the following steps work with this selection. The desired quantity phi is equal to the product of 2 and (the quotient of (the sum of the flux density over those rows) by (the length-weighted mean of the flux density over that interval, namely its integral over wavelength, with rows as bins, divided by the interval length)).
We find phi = 28.06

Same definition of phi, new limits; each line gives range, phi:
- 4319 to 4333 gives 28.03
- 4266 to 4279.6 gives 28.13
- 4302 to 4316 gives 28.46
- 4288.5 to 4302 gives 27.86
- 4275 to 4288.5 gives 27.71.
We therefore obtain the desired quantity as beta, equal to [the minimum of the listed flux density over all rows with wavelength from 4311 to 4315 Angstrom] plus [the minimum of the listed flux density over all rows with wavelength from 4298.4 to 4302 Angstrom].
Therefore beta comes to 78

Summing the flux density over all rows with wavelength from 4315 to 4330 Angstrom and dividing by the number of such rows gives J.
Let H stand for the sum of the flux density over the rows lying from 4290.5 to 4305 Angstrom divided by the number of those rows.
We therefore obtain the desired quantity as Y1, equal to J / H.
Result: 1.5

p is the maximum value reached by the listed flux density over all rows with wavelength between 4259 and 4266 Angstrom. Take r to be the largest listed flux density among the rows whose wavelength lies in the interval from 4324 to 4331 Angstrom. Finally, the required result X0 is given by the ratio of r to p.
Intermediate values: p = 71.87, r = 82.34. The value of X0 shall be 1.1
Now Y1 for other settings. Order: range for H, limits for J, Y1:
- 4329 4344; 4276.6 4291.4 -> 0.7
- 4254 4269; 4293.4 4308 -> 0.9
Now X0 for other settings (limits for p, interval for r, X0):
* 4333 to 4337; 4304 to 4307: 0.6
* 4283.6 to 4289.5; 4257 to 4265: 0.8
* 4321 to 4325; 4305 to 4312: 0.8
